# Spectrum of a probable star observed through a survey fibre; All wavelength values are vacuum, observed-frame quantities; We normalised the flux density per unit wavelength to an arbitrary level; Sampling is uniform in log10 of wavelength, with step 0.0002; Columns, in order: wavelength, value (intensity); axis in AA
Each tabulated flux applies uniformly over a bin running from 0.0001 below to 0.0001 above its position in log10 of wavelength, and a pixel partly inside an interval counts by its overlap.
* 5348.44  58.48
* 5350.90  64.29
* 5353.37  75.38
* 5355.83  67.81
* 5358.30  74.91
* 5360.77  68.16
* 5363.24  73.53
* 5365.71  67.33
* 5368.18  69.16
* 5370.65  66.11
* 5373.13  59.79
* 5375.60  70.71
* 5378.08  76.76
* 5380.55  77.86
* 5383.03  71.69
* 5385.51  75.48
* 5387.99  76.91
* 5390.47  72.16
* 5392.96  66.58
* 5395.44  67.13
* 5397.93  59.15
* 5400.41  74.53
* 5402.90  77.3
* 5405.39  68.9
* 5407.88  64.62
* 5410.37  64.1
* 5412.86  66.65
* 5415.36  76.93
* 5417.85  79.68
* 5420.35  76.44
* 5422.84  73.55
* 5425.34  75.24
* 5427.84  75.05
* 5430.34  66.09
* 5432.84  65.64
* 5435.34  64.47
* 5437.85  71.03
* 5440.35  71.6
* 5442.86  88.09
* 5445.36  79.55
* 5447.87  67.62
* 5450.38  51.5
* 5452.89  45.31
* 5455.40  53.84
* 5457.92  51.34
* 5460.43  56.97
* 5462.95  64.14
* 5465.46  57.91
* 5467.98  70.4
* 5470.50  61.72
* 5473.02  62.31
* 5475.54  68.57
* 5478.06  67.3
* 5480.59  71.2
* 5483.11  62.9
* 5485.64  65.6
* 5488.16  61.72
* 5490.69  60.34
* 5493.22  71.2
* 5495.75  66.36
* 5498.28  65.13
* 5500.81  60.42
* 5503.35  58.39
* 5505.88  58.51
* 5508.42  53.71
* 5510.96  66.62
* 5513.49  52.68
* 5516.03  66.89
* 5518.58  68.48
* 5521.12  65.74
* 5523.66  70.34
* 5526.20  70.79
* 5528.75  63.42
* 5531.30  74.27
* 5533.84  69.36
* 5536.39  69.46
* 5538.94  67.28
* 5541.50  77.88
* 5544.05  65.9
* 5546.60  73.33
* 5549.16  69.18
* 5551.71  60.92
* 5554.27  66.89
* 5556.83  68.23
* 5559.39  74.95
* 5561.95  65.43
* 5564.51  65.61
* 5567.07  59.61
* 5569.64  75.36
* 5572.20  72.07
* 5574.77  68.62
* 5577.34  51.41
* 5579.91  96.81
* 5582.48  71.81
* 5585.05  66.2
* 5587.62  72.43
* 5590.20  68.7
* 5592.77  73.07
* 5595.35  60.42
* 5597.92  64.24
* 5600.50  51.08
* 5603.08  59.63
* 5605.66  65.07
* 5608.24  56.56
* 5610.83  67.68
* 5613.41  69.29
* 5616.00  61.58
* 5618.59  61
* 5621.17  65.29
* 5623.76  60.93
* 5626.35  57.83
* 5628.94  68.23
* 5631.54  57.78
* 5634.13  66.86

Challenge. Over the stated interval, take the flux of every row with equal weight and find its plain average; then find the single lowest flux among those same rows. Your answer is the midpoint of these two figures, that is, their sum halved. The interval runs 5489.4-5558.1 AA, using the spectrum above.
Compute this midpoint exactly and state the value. 59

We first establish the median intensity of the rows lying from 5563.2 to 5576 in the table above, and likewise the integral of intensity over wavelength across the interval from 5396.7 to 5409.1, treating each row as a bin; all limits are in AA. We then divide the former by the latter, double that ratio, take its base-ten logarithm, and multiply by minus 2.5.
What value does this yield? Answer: 1.99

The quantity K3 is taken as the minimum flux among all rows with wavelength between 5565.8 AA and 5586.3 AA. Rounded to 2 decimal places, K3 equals 51.41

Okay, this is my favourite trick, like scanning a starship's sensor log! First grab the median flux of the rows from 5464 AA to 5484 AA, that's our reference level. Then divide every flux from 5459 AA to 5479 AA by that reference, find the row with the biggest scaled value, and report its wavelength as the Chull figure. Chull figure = 5467.98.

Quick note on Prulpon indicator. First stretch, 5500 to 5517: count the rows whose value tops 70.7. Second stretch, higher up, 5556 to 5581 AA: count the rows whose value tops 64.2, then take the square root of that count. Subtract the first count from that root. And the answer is 3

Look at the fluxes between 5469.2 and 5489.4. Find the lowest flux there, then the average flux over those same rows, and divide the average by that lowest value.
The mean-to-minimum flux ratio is 1.06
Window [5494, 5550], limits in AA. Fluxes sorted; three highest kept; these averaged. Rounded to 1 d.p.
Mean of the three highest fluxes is 75.2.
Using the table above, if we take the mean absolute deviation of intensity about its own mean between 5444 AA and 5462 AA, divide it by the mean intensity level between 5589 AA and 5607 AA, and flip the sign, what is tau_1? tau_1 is -0.14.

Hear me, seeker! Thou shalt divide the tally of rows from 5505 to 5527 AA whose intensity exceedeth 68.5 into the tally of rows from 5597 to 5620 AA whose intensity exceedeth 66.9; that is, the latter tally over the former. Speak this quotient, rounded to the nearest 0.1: 1.0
